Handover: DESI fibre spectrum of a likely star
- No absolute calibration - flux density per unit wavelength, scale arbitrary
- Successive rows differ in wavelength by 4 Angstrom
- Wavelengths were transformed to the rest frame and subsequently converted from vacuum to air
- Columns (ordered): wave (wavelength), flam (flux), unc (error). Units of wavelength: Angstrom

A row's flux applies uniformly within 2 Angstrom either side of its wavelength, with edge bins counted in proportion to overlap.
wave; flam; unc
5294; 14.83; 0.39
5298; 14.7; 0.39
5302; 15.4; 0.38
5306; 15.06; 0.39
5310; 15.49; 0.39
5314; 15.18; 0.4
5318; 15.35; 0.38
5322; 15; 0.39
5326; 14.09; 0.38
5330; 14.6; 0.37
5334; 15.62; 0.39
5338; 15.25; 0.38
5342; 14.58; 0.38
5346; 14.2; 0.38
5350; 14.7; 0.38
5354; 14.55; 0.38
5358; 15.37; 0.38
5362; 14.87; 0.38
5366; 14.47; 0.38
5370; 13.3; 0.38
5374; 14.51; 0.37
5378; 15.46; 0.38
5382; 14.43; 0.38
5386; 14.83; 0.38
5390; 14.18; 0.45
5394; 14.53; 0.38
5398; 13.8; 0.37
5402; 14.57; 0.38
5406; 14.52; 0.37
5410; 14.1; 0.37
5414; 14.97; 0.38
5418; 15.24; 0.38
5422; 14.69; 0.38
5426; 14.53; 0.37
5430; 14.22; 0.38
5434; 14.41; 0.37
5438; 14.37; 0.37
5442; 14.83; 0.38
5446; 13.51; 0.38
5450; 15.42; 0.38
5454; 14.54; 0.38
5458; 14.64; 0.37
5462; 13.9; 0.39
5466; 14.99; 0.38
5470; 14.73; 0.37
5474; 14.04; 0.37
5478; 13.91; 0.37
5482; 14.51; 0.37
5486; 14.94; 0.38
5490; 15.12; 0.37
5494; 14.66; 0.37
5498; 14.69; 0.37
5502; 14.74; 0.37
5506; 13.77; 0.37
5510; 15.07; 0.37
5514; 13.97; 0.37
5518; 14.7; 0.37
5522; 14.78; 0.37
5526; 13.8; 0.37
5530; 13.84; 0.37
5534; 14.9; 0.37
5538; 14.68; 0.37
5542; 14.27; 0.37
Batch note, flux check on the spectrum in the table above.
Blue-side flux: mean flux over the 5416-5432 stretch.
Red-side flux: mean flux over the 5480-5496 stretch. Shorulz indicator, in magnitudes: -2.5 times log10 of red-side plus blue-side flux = -3.674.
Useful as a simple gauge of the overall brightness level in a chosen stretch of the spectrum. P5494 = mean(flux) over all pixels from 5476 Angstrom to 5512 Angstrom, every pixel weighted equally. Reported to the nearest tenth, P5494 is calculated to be 14.6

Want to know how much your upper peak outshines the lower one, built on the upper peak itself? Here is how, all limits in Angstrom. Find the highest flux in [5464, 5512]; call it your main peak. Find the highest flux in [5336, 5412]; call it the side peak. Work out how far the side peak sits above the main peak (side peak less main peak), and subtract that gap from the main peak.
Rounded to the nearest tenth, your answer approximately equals 14.8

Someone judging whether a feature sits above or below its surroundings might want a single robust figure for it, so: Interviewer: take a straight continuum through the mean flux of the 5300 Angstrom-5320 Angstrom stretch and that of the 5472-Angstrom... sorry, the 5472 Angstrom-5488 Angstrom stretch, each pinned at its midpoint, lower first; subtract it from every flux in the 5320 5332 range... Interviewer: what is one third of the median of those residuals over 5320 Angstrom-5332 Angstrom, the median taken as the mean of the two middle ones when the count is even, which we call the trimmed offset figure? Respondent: -0.19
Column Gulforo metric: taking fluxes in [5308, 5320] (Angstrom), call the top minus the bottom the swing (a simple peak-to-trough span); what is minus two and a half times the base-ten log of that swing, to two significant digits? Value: 1.3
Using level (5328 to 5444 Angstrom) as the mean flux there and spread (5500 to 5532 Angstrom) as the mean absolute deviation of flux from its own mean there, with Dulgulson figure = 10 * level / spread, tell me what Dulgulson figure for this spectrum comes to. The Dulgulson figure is 299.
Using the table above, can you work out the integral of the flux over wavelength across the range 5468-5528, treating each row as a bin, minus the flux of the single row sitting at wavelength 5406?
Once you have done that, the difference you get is 855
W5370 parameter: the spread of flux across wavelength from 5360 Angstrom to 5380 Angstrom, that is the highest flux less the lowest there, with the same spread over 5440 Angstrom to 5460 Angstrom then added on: 4.1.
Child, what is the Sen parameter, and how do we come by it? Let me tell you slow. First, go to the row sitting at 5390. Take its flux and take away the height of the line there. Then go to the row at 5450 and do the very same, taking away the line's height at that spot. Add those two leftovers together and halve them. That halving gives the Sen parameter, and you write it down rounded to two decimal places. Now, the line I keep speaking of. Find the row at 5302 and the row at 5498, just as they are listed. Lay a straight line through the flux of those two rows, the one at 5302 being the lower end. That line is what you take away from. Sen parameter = -0.17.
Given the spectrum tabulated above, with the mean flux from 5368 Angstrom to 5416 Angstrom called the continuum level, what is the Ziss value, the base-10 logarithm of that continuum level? 1.159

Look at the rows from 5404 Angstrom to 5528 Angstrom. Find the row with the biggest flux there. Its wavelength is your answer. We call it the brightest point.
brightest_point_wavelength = 5450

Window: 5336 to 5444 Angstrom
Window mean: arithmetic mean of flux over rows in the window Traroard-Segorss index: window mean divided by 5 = 2.91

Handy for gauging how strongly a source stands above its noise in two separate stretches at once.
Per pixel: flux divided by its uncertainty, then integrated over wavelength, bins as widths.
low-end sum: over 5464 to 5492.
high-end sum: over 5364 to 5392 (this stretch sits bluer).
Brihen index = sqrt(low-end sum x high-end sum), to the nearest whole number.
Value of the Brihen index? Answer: 1071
